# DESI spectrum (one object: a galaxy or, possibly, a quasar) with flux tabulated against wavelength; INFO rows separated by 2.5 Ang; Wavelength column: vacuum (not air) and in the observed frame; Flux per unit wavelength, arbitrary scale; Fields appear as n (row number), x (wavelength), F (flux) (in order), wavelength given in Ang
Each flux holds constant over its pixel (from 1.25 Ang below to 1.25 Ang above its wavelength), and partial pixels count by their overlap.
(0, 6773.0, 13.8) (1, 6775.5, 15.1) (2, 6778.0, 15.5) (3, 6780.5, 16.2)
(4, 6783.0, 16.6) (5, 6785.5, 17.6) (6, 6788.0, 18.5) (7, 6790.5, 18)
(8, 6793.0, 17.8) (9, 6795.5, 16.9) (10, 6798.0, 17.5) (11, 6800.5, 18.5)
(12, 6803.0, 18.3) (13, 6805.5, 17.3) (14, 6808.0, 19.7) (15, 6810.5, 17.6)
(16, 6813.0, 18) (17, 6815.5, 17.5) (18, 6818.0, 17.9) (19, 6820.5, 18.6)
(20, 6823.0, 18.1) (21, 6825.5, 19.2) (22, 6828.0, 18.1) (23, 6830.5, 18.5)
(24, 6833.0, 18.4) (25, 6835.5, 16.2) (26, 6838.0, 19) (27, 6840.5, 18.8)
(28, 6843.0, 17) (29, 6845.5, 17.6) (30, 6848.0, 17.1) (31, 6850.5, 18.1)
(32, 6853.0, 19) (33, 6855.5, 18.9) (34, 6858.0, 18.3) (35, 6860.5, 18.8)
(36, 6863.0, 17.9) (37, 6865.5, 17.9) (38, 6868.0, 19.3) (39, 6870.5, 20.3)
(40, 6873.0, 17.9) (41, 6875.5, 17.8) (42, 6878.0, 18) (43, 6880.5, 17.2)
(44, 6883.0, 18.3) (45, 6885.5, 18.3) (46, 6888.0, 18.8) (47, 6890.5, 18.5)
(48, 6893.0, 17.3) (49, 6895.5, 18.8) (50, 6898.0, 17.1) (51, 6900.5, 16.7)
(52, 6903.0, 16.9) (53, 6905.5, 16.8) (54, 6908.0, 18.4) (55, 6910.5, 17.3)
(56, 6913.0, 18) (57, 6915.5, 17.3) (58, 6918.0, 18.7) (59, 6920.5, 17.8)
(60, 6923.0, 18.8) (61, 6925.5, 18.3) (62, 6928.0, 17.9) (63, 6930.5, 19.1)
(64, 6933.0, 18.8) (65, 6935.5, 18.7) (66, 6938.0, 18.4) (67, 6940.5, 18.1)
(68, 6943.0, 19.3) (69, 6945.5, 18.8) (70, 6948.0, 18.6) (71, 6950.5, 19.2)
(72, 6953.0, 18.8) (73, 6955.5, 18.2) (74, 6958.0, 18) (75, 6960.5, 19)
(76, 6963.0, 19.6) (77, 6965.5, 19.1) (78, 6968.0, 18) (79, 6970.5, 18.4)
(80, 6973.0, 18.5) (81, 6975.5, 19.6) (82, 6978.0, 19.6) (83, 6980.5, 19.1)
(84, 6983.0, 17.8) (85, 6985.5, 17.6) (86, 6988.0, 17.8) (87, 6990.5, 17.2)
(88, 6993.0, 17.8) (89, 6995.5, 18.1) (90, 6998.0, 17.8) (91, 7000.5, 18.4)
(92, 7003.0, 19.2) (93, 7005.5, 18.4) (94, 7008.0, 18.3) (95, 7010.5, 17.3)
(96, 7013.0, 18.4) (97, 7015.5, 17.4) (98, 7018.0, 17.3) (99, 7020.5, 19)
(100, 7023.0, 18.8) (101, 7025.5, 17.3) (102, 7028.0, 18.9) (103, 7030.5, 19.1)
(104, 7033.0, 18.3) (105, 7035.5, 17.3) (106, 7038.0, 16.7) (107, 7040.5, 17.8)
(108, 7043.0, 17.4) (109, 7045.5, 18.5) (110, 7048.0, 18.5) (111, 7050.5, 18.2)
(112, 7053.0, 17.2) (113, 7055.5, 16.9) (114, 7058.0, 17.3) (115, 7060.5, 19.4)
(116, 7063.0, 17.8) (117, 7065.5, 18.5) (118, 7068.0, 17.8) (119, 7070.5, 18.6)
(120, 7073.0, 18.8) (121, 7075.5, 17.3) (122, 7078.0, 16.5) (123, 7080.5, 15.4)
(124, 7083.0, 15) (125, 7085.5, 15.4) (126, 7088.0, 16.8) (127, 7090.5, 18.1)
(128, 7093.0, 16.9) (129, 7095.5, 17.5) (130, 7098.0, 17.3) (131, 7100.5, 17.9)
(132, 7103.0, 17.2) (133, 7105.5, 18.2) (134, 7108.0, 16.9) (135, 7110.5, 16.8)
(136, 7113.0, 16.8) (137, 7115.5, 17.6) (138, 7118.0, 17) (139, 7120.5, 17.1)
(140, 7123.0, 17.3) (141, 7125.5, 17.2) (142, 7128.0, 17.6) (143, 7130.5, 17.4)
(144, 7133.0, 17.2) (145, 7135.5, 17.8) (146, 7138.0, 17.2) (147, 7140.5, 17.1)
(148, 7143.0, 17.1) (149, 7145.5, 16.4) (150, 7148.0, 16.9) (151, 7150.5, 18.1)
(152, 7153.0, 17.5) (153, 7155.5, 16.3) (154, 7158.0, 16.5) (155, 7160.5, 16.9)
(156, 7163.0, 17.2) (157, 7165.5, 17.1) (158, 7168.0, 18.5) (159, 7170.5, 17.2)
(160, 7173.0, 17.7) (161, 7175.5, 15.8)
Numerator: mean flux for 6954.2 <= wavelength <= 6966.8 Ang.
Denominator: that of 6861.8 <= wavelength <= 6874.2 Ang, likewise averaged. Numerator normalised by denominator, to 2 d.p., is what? 1.01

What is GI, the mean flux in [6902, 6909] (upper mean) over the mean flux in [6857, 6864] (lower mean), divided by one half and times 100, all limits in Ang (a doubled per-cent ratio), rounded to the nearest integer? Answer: 189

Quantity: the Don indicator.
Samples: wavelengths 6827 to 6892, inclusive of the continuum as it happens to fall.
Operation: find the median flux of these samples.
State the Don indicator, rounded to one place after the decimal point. 18.3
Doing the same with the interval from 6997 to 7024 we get 18.4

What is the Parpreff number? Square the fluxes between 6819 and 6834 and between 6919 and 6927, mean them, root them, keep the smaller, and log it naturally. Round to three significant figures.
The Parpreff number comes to 2.91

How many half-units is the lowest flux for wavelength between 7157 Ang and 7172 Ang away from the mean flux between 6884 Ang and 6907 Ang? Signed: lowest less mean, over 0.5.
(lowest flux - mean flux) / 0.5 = -2.4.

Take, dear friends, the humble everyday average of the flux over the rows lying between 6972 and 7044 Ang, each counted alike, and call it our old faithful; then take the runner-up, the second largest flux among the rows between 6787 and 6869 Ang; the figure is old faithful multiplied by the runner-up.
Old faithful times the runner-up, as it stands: 350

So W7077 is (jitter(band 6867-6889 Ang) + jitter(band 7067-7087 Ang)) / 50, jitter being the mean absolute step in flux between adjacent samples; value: 0.0301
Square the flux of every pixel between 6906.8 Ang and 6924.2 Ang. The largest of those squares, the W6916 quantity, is 353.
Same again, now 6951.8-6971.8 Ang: 384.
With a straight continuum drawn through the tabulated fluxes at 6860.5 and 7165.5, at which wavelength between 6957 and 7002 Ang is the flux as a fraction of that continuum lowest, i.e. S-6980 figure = 6990.5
